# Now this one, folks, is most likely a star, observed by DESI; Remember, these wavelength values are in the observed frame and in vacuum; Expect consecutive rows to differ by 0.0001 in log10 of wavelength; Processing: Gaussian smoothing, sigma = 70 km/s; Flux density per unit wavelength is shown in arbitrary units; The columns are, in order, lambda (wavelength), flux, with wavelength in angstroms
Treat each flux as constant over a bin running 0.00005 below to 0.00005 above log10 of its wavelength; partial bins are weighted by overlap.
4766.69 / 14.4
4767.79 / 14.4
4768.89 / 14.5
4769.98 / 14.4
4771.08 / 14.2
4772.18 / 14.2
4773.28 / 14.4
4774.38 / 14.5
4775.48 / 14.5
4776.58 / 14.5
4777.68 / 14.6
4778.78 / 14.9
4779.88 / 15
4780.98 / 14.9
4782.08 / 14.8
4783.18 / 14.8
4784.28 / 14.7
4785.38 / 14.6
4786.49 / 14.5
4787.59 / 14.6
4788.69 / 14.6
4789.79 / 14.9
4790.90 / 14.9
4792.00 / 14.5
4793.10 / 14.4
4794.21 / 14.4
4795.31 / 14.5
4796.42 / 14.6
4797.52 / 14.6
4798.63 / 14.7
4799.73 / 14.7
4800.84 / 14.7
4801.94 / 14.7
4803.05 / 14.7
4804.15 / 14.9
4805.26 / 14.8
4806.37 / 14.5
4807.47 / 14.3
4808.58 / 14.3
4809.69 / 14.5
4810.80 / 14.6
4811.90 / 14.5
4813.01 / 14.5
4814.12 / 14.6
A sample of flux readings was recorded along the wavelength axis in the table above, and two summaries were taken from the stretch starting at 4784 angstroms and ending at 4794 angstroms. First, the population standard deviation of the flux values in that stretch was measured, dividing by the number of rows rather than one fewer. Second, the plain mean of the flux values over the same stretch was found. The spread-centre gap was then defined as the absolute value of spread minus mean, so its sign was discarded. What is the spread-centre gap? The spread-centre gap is 14.5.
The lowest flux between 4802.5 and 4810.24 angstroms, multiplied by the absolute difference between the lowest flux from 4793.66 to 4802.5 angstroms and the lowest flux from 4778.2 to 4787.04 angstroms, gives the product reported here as 1.4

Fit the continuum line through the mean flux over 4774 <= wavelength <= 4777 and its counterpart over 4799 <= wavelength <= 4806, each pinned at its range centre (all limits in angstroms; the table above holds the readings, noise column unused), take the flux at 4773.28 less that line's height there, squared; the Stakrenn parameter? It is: 0.006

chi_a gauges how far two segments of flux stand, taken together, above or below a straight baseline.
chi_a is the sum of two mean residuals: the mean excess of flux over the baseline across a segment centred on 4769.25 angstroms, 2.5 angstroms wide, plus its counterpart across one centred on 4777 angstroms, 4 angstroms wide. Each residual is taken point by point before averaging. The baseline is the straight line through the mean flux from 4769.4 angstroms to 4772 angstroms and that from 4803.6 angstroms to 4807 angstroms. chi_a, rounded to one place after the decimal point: 0.4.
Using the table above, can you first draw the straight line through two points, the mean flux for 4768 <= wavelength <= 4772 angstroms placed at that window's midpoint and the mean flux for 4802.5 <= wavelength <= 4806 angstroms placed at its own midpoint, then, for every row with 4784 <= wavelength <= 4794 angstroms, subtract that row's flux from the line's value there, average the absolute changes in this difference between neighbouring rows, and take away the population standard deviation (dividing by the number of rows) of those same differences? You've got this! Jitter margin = -0.026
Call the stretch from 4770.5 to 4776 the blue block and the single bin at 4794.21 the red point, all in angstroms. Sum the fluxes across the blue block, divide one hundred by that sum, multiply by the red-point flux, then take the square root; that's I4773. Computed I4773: 4.48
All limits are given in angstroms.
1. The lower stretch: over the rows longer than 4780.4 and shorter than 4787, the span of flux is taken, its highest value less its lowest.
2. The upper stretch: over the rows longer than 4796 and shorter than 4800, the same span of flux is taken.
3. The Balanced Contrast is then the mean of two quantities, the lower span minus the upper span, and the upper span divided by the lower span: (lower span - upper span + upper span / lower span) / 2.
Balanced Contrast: 0.3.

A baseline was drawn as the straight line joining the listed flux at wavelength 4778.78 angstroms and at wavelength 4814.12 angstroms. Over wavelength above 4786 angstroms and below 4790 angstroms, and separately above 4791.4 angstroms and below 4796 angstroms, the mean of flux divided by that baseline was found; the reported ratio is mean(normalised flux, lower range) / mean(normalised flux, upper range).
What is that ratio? 1.01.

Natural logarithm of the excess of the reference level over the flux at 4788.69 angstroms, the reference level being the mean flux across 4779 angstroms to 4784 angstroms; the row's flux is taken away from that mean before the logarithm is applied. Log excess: -1.3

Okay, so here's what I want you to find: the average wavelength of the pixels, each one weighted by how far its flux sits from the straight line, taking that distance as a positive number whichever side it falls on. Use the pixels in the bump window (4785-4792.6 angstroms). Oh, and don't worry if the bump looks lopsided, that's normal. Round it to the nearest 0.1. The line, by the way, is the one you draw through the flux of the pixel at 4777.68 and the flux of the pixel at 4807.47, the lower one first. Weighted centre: 4789.7 angstroms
